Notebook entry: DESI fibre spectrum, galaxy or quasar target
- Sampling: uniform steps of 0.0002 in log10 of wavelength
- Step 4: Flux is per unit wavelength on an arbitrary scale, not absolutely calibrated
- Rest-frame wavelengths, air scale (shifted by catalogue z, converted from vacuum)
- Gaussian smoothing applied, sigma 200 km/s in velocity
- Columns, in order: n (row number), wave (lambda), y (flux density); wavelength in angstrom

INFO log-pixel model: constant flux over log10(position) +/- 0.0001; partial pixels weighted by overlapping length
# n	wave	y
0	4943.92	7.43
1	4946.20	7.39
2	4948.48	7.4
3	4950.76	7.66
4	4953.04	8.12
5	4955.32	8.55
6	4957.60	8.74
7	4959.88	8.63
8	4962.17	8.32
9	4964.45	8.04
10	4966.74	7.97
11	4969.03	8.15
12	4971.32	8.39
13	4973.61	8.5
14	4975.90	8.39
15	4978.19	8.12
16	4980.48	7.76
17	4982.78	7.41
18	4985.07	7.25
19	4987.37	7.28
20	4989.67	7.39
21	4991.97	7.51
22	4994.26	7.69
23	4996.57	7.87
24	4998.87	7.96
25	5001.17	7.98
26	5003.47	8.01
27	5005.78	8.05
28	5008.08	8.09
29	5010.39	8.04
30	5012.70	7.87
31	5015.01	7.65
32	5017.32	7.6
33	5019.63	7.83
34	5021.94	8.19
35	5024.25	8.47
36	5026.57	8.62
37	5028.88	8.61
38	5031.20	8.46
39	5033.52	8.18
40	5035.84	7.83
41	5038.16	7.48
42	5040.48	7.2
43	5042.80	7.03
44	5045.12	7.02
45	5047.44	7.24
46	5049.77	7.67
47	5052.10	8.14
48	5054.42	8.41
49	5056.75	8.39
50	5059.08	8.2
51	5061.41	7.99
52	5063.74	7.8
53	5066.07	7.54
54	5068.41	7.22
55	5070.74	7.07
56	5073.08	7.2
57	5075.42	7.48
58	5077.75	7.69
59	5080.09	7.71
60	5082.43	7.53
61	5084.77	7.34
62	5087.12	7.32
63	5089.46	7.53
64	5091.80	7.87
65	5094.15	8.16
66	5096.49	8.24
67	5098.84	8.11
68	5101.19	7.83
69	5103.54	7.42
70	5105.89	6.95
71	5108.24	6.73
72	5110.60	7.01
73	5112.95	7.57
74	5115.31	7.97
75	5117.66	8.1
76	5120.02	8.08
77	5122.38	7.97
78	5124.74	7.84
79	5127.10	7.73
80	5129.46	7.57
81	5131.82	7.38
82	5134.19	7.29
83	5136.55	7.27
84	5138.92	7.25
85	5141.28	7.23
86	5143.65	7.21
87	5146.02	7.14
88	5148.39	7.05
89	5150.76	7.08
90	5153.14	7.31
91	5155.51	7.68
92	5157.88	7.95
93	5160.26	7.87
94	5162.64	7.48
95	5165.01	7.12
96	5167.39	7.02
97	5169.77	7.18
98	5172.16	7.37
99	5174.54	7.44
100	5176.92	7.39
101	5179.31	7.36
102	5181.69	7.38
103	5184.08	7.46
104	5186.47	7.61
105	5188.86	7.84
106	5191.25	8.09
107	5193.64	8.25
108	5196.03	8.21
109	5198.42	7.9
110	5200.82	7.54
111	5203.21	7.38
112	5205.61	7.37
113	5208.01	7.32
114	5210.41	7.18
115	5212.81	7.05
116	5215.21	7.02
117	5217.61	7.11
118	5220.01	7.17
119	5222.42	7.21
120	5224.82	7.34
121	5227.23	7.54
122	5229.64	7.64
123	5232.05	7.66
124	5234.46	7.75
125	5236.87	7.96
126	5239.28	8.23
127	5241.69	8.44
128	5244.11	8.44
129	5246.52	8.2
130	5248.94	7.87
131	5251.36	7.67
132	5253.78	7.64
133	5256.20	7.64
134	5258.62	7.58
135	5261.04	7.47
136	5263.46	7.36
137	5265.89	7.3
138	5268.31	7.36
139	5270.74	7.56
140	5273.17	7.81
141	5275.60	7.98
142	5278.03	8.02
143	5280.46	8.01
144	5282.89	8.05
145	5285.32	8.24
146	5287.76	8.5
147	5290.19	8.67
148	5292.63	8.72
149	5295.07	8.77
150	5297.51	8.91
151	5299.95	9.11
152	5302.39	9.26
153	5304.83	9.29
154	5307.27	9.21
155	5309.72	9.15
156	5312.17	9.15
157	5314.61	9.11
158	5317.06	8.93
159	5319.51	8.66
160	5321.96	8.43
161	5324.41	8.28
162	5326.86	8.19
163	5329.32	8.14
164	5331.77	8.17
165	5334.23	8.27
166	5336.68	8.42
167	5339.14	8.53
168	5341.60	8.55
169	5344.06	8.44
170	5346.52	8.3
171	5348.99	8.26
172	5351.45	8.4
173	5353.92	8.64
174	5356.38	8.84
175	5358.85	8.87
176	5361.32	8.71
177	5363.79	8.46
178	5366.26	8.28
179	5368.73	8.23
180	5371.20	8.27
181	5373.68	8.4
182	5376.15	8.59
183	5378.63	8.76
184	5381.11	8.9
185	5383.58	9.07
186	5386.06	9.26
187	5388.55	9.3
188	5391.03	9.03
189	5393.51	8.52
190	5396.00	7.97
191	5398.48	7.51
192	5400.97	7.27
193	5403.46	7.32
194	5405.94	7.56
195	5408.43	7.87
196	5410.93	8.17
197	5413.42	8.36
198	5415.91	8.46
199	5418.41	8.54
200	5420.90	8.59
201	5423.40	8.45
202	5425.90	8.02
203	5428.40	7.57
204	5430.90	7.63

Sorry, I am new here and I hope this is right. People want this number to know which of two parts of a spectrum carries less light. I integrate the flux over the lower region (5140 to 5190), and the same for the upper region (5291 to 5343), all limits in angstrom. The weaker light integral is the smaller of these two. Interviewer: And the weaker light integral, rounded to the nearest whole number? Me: 369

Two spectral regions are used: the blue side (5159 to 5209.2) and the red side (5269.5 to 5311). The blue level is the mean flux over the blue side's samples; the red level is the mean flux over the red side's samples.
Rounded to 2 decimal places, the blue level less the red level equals -0.99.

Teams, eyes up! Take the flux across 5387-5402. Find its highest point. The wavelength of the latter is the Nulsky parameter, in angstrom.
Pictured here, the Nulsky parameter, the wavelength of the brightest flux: 5388.55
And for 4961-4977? 4973.61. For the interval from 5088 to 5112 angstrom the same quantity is 5096.49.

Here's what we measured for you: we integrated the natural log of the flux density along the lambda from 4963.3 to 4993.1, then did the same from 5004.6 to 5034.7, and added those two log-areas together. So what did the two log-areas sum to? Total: 124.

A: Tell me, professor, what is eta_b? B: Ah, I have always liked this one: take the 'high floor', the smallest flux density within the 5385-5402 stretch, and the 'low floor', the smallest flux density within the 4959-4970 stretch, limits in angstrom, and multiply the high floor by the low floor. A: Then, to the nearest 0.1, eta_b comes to 57.9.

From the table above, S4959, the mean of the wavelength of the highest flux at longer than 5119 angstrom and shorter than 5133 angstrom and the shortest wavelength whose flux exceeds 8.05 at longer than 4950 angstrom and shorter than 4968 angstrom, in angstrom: 5036.5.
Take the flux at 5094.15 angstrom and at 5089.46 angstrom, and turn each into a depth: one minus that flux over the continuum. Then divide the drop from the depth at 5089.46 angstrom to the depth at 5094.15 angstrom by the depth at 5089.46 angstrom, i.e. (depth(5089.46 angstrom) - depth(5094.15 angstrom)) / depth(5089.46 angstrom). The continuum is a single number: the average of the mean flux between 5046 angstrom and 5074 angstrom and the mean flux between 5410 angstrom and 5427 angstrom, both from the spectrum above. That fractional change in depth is 1.2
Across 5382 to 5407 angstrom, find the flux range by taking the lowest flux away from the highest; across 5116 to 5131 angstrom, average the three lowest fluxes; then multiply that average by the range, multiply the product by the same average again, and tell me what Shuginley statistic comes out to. 121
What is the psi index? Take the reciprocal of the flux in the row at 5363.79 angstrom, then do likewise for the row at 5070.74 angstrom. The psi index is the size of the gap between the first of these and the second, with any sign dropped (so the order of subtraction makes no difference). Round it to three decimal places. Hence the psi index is 0.023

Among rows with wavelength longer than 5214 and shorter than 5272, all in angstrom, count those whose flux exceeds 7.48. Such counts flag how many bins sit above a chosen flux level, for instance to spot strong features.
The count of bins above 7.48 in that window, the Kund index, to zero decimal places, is 15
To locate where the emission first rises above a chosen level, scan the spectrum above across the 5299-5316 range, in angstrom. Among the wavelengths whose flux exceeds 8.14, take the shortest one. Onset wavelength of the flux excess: 5299.95 angstrom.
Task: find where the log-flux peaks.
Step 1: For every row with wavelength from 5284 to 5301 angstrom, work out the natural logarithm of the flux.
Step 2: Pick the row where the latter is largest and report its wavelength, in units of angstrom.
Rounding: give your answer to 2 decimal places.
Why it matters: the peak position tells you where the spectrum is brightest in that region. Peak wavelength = 5299.95 angstrom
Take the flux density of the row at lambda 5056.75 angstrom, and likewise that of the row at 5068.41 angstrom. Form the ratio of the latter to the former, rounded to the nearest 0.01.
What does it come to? 0.86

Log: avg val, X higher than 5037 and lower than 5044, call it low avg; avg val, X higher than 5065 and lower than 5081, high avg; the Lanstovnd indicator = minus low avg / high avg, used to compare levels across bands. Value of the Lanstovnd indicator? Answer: -0.98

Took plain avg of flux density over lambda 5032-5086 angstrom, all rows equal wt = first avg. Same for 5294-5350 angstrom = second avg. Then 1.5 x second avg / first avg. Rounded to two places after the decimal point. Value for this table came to 1.71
